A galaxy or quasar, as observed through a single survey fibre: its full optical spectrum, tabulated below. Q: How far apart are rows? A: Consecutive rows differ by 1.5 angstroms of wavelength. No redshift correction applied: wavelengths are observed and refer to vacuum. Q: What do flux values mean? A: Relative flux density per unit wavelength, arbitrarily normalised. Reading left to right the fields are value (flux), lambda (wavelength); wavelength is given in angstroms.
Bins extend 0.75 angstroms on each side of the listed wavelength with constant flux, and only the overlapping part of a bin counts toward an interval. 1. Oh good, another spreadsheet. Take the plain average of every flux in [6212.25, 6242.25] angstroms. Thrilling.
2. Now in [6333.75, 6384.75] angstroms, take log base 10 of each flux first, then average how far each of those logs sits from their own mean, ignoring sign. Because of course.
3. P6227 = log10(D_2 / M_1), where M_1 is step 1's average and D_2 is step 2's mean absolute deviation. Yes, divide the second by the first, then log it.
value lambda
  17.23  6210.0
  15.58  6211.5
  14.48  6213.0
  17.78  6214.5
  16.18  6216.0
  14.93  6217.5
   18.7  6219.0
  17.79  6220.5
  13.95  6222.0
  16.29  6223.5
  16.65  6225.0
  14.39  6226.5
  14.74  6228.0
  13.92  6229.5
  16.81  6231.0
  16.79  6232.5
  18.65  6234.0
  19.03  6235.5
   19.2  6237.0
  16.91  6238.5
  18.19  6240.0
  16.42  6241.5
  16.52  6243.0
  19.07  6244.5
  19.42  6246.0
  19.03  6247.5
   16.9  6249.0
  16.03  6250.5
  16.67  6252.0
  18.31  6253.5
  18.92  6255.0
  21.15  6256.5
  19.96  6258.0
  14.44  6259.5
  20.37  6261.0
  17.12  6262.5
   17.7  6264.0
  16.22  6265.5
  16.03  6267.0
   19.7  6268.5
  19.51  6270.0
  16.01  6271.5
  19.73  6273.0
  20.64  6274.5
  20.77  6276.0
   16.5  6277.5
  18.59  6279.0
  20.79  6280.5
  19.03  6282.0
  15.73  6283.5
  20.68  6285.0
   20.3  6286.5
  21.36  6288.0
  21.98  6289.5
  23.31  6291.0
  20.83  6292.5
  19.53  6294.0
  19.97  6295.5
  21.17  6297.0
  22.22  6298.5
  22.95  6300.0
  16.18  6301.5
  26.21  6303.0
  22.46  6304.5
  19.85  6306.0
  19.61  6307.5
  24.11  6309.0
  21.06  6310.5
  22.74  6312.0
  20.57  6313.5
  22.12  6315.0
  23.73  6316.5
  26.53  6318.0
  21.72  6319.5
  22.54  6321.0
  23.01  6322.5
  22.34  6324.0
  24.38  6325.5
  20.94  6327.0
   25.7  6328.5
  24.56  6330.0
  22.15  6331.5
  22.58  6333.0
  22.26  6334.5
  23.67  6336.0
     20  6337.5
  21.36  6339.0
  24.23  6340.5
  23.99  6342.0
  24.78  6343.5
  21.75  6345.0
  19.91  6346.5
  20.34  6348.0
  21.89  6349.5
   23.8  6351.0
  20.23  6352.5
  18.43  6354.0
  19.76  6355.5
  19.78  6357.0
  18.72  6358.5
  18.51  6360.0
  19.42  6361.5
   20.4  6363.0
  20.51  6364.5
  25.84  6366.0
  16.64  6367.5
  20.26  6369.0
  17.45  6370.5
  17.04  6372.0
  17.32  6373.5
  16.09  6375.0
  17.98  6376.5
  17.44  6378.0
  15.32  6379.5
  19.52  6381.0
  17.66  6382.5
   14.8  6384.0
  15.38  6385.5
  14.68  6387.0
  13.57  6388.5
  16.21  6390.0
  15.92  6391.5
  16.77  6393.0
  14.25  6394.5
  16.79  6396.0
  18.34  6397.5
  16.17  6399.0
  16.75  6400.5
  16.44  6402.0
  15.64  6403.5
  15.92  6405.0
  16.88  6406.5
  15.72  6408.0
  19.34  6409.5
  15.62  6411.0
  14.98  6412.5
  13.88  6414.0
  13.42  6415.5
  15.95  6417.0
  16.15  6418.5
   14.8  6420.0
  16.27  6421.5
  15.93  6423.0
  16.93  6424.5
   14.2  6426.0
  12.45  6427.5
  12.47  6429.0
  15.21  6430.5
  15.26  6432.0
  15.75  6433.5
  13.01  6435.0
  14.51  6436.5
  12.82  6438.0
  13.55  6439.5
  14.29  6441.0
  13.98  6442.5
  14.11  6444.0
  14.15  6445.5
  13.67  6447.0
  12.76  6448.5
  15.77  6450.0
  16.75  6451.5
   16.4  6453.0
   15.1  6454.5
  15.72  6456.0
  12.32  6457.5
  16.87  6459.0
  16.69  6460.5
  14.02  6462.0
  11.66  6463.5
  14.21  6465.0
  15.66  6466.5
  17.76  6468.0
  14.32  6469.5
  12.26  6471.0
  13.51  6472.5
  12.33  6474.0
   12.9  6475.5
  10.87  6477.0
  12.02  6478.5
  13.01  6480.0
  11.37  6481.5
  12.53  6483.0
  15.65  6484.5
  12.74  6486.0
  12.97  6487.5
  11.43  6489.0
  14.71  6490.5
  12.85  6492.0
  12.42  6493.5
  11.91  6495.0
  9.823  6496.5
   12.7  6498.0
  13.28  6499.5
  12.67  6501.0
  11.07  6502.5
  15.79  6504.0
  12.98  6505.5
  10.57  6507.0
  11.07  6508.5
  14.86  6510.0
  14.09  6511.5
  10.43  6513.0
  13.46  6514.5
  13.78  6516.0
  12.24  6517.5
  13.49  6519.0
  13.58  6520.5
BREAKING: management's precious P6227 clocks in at -2.54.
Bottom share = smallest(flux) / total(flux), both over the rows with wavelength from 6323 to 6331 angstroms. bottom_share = 0.178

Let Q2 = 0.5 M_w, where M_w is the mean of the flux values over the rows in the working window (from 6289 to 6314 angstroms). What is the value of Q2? 11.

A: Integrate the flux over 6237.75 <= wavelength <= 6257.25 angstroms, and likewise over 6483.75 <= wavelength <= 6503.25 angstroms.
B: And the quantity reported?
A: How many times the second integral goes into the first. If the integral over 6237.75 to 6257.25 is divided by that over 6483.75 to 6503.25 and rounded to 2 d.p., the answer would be 1.42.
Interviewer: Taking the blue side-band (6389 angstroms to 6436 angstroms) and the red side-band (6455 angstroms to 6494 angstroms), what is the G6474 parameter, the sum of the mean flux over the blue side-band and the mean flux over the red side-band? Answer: 29.2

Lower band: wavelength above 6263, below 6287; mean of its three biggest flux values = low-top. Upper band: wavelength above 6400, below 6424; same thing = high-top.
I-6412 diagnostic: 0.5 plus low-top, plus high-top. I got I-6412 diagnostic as 38.9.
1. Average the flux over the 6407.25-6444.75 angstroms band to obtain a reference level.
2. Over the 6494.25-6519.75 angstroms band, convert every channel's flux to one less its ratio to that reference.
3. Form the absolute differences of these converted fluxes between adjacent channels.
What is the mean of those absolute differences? 0.137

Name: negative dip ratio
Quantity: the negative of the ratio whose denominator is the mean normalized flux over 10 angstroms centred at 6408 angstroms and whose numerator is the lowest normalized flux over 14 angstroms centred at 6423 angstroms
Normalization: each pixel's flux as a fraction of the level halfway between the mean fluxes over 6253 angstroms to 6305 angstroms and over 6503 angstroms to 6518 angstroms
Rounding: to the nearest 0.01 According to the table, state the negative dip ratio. -0.76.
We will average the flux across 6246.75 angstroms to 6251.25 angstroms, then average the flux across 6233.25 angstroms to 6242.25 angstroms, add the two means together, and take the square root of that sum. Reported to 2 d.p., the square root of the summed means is 5.95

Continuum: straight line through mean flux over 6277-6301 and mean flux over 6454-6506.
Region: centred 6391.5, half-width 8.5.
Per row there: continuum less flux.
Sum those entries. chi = 10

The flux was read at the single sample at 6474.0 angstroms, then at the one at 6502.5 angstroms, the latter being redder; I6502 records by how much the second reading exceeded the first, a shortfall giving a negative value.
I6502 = -1.3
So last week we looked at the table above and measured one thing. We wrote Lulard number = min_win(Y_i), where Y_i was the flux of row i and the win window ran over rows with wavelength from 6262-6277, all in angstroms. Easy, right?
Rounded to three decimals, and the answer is 16.010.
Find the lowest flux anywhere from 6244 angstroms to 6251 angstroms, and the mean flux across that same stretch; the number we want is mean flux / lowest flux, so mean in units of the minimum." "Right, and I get 1.13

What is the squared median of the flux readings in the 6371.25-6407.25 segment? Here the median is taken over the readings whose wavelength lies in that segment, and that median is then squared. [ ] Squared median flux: 267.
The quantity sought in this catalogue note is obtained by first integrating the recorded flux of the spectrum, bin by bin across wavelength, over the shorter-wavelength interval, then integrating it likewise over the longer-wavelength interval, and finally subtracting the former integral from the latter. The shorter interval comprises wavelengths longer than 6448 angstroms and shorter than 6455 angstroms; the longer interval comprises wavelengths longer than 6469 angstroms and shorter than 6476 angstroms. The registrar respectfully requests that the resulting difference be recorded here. -17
